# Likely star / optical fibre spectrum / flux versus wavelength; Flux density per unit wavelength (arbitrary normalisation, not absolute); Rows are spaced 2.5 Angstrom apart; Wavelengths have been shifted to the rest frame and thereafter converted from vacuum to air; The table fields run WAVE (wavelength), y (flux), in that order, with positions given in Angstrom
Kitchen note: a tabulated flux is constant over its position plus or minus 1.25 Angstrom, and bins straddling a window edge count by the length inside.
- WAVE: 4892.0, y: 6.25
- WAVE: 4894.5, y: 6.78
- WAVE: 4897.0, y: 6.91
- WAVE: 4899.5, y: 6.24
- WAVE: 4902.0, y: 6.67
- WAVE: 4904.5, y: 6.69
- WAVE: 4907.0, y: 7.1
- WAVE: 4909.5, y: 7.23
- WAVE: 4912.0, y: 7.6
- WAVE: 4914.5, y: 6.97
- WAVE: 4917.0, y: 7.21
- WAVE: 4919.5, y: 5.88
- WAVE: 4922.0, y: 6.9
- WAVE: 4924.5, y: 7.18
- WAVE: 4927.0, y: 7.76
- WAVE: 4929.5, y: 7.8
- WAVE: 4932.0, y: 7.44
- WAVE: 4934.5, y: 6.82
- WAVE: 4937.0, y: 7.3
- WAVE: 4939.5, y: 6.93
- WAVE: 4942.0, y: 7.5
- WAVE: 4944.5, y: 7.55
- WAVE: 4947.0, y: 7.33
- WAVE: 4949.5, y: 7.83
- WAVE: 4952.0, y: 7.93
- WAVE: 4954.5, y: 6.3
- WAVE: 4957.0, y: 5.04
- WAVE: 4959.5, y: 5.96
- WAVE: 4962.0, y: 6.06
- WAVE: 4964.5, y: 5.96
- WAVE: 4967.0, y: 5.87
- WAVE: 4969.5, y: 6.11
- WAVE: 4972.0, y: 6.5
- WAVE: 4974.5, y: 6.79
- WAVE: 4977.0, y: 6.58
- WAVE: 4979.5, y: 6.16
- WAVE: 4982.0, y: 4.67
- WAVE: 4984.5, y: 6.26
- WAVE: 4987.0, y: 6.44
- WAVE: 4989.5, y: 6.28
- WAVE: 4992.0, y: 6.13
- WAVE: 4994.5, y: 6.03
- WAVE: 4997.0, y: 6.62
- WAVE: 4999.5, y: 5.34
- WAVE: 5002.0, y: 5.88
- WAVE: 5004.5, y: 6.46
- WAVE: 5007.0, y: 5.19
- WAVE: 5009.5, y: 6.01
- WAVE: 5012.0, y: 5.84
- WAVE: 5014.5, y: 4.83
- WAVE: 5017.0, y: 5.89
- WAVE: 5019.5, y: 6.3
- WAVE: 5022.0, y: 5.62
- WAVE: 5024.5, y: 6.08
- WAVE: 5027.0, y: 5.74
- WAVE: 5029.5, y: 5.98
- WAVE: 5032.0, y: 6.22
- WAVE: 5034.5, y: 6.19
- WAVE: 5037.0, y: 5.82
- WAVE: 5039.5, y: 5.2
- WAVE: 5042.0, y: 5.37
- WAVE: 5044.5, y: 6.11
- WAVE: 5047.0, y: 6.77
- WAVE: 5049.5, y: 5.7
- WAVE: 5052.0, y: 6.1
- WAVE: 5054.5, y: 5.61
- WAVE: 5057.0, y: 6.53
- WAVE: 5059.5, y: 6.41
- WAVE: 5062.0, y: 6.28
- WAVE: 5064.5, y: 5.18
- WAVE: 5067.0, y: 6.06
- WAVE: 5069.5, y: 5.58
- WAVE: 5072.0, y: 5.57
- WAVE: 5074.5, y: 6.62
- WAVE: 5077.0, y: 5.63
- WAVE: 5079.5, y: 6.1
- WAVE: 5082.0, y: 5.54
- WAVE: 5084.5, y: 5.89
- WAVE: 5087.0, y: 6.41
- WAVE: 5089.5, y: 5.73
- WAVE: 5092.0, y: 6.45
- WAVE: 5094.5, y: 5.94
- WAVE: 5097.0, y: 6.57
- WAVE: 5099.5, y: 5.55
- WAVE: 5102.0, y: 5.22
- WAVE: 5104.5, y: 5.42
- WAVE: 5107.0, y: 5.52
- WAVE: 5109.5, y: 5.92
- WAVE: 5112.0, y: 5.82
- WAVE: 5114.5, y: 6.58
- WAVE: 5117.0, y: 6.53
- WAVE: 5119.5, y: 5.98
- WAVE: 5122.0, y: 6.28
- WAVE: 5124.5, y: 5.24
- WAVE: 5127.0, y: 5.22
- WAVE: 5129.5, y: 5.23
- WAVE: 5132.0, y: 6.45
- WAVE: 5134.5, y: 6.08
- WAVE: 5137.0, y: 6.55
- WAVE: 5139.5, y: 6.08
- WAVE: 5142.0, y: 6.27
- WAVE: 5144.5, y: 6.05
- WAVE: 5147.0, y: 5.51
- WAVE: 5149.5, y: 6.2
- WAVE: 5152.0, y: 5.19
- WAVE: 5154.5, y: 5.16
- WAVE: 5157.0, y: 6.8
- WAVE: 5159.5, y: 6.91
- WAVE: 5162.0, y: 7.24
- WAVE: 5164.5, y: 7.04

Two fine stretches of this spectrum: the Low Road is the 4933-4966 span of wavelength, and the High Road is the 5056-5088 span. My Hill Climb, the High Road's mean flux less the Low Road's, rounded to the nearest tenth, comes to -0.8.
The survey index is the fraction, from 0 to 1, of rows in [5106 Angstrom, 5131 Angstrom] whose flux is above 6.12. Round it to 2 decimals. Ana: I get 0.30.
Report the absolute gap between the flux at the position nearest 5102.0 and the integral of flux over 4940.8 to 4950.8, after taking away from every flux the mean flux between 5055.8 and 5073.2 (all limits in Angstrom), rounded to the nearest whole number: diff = 17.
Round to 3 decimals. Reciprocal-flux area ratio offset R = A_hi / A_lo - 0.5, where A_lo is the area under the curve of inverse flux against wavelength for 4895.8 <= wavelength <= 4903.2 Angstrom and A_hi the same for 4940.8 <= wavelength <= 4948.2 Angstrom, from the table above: 0.384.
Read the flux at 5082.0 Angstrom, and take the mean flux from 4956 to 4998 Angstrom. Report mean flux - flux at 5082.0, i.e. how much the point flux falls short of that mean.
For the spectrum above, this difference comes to 0.5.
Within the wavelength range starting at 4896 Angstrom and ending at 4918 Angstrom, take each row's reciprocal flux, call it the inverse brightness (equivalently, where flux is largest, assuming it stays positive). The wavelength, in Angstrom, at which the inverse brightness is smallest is 4912.0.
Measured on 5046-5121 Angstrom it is 5047.0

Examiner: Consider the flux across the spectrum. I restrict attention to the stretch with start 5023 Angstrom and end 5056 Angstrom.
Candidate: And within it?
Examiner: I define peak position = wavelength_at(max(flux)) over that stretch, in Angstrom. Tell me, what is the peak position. 5047.0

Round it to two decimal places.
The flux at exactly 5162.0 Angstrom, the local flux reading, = 7.24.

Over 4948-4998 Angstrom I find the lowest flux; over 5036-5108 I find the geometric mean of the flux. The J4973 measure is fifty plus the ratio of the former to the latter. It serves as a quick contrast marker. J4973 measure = 50.8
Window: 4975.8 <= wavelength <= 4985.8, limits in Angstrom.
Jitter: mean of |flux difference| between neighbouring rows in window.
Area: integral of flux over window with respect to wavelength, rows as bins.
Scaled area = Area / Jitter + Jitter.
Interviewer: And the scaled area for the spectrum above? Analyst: 52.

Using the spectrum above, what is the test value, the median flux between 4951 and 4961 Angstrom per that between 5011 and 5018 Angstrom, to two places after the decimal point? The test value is 1.05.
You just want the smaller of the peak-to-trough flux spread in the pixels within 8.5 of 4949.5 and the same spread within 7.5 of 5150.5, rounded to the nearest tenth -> 1.6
